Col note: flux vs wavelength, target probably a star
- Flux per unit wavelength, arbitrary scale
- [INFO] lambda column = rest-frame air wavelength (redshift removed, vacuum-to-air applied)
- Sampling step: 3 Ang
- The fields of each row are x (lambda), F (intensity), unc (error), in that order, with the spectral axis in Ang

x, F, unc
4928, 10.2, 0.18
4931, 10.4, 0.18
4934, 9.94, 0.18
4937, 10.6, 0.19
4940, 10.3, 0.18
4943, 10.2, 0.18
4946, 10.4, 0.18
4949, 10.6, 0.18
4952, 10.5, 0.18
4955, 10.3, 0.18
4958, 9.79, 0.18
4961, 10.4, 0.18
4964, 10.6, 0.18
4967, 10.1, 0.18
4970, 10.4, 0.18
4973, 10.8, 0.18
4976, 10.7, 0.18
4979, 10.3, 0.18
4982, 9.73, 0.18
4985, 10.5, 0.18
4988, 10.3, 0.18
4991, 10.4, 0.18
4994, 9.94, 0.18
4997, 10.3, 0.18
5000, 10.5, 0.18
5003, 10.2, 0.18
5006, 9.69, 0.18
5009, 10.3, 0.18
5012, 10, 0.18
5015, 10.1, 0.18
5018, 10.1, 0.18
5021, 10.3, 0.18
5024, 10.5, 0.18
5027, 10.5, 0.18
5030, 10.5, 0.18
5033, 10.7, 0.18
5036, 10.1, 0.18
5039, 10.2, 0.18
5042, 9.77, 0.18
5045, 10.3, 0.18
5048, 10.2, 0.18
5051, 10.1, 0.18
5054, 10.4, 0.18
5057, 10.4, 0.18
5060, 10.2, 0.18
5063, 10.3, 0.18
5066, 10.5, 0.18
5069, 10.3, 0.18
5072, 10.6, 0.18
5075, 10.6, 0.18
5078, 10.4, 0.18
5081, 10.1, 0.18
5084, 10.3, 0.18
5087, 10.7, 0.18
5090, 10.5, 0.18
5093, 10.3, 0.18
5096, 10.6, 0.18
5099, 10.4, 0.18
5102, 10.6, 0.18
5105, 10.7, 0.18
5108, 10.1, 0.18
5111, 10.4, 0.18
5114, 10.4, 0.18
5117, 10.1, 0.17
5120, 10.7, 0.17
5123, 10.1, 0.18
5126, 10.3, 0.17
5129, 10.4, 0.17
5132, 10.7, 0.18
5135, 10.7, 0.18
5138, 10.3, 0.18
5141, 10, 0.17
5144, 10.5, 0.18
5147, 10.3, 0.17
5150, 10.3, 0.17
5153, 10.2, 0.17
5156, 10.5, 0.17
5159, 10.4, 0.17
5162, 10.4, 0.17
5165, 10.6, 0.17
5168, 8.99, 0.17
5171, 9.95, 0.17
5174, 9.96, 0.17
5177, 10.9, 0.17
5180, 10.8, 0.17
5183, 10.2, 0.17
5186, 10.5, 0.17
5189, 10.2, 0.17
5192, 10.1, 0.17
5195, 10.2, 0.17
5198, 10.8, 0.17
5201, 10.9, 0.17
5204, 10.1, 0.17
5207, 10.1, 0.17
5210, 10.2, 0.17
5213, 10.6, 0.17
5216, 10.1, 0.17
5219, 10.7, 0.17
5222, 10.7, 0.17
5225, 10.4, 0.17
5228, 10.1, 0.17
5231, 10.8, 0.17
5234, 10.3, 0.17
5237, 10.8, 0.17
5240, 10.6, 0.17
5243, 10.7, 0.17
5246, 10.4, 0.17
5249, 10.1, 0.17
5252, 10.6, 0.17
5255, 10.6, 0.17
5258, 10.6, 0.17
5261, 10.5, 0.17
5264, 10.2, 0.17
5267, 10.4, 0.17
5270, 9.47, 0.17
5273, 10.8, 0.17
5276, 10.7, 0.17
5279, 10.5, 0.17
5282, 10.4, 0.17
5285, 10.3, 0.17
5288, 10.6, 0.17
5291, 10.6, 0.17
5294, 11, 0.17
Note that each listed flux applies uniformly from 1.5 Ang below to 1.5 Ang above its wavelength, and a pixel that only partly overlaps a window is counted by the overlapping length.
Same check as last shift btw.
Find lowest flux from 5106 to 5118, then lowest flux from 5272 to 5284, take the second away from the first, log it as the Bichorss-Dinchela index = -0.30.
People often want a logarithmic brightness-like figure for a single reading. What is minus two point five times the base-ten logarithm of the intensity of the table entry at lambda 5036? -2.51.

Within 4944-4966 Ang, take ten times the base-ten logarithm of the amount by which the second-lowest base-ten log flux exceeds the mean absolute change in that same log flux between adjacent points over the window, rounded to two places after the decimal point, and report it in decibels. 0.00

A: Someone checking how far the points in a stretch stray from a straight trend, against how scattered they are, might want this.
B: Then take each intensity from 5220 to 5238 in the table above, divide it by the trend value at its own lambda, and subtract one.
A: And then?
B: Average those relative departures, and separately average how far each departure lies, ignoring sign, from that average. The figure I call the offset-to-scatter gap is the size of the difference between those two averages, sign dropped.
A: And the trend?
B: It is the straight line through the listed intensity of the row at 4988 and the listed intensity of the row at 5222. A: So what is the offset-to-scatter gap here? 0.042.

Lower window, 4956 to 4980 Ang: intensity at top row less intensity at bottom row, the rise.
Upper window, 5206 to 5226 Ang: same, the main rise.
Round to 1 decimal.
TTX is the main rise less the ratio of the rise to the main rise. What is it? -1.4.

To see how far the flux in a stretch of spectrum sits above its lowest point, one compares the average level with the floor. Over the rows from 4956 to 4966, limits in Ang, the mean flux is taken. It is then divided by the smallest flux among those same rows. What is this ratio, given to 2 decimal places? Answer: 1.05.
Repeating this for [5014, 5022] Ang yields 1.01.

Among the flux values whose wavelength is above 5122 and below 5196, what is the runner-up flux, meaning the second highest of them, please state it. 10.8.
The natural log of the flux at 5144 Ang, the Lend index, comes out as 2.351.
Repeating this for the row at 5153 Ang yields 2.322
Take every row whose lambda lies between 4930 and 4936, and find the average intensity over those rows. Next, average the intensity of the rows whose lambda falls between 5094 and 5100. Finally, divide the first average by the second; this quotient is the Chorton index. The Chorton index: 0.97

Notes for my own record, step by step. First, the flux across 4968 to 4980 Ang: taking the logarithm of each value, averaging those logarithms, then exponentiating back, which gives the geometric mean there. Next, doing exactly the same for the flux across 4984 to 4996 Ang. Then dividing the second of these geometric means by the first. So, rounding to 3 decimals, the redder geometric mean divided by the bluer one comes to 0.975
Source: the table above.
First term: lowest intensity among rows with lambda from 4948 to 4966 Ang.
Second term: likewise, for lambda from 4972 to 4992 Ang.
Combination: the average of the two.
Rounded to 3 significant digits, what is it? 9.76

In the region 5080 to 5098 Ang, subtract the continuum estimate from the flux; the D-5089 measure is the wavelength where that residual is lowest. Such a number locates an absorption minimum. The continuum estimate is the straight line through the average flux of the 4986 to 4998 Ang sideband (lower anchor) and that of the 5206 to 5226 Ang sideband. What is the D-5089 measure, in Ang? 5081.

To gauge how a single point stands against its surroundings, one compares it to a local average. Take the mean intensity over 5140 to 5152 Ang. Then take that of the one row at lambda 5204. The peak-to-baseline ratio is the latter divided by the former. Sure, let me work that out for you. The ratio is 0.98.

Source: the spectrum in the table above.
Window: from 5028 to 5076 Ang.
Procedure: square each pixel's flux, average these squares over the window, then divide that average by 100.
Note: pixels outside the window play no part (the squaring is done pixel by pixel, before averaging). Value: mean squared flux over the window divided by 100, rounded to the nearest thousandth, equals 1.066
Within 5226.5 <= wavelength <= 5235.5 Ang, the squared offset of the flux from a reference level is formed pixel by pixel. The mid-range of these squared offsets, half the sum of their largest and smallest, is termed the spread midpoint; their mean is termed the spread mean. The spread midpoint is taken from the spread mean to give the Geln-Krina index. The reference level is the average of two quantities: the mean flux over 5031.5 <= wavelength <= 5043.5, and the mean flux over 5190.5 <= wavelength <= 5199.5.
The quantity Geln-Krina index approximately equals -0.034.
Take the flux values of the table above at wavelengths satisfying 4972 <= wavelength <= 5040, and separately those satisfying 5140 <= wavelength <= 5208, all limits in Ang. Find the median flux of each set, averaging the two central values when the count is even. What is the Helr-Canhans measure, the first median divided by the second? 1.00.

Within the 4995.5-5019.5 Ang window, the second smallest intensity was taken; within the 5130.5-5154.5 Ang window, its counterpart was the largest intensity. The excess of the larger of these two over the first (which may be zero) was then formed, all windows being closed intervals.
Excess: 0.70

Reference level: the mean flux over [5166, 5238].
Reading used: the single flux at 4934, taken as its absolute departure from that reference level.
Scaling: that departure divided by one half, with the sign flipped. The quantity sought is -0.82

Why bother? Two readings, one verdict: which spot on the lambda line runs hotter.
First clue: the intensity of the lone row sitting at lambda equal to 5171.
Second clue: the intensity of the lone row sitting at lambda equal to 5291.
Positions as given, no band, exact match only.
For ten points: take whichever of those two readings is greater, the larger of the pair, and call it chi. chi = 10.6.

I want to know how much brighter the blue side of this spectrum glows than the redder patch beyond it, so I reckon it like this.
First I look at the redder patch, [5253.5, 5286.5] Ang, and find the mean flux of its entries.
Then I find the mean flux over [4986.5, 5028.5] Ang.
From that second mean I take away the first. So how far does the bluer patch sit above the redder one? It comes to -0.18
